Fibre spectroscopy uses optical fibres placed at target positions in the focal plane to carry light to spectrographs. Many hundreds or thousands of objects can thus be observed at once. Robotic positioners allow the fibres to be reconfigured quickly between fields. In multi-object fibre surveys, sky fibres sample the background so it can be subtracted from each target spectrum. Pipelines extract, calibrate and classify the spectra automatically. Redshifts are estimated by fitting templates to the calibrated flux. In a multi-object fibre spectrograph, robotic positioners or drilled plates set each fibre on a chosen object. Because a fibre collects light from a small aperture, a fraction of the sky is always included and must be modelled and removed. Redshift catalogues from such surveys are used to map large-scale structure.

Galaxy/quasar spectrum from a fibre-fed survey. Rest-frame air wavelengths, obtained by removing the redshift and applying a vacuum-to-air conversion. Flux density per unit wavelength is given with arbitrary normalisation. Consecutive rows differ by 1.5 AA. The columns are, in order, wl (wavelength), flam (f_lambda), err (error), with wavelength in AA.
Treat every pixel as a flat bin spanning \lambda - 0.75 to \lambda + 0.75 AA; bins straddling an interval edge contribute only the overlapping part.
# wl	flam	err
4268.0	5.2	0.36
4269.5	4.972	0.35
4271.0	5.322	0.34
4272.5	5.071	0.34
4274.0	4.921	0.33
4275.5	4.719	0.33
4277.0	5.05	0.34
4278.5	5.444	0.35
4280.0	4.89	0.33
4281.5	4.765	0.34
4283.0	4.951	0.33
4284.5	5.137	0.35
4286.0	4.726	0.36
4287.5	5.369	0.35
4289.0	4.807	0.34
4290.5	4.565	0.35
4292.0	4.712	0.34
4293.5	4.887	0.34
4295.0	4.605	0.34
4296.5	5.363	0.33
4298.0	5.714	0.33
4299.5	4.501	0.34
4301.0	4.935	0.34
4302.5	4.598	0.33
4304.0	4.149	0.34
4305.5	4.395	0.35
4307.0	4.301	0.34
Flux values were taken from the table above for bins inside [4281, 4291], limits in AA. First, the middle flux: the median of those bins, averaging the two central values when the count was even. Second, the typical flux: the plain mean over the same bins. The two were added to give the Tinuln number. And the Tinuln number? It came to 9.7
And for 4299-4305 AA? 9.1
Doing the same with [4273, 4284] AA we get 9.9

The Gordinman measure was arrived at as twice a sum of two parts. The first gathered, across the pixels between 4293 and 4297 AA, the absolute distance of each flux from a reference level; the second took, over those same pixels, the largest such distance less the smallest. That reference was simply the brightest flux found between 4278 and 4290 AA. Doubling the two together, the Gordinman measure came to 4.47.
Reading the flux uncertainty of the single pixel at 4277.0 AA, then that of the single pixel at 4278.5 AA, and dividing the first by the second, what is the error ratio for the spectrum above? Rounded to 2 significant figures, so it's 0.97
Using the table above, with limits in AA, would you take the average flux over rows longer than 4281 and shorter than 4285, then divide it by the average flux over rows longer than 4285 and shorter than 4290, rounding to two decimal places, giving 1.00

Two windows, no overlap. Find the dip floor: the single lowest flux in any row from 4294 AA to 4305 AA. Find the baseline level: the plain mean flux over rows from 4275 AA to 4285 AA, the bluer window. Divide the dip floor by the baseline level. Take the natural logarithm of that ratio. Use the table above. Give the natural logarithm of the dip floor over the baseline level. -0.19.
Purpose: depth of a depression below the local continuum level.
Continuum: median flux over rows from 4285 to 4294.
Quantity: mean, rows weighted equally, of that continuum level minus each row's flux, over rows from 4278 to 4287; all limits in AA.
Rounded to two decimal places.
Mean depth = -0.22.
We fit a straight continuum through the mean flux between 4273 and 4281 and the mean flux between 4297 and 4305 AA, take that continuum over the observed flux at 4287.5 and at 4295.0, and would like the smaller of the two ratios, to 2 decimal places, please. 0.91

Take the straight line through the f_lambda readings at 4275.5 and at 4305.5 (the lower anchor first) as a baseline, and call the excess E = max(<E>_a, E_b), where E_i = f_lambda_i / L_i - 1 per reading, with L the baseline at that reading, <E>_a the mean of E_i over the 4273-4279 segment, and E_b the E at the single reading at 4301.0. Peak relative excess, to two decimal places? 0.11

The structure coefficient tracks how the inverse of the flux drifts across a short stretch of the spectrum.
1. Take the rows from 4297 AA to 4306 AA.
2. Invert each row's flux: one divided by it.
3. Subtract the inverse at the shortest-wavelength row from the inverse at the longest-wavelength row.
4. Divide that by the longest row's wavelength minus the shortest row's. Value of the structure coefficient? 0.007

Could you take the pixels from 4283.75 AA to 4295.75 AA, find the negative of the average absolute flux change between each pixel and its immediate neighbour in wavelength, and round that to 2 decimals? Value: -0.35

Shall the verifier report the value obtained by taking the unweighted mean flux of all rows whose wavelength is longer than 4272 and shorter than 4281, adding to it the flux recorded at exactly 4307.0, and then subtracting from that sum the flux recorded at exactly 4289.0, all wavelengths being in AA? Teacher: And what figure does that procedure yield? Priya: 4.5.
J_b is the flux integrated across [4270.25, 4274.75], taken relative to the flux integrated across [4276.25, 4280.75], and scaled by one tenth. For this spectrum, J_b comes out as 0.100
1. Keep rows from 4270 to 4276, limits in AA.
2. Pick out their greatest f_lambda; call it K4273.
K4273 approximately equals 5.322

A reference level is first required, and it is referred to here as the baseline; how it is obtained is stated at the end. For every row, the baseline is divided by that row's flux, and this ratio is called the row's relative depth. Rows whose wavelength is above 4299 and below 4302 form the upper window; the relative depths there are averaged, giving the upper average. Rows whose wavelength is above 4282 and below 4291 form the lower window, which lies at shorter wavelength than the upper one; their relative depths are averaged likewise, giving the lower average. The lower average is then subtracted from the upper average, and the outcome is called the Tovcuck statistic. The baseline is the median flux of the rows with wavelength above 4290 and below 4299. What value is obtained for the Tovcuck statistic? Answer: 0.042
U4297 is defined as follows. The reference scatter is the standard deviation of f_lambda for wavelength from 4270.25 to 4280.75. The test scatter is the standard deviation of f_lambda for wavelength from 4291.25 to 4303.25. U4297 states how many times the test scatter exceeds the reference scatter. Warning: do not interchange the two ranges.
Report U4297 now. 1.7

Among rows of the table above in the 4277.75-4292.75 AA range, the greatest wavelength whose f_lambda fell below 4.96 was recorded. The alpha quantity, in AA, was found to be 4292.0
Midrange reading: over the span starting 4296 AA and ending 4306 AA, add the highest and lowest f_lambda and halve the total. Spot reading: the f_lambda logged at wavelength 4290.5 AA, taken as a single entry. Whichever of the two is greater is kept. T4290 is 4.93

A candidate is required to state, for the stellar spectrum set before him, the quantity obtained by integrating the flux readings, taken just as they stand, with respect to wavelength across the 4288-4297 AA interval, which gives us 43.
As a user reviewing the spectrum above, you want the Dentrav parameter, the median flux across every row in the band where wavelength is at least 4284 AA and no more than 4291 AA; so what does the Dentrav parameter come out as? 4.81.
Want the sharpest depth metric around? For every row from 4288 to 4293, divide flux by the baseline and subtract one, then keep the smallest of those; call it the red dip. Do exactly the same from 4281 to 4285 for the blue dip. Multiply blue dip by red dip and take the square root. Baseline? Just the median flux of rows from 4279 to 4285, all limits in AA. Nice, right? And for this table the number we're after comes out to 0.048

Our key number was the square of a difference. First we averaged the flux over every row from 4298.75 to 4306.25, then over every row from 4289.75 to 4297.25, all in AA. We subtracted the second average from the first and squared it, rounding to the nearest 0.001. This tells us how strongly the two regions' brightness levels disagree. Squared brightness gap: 0.097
